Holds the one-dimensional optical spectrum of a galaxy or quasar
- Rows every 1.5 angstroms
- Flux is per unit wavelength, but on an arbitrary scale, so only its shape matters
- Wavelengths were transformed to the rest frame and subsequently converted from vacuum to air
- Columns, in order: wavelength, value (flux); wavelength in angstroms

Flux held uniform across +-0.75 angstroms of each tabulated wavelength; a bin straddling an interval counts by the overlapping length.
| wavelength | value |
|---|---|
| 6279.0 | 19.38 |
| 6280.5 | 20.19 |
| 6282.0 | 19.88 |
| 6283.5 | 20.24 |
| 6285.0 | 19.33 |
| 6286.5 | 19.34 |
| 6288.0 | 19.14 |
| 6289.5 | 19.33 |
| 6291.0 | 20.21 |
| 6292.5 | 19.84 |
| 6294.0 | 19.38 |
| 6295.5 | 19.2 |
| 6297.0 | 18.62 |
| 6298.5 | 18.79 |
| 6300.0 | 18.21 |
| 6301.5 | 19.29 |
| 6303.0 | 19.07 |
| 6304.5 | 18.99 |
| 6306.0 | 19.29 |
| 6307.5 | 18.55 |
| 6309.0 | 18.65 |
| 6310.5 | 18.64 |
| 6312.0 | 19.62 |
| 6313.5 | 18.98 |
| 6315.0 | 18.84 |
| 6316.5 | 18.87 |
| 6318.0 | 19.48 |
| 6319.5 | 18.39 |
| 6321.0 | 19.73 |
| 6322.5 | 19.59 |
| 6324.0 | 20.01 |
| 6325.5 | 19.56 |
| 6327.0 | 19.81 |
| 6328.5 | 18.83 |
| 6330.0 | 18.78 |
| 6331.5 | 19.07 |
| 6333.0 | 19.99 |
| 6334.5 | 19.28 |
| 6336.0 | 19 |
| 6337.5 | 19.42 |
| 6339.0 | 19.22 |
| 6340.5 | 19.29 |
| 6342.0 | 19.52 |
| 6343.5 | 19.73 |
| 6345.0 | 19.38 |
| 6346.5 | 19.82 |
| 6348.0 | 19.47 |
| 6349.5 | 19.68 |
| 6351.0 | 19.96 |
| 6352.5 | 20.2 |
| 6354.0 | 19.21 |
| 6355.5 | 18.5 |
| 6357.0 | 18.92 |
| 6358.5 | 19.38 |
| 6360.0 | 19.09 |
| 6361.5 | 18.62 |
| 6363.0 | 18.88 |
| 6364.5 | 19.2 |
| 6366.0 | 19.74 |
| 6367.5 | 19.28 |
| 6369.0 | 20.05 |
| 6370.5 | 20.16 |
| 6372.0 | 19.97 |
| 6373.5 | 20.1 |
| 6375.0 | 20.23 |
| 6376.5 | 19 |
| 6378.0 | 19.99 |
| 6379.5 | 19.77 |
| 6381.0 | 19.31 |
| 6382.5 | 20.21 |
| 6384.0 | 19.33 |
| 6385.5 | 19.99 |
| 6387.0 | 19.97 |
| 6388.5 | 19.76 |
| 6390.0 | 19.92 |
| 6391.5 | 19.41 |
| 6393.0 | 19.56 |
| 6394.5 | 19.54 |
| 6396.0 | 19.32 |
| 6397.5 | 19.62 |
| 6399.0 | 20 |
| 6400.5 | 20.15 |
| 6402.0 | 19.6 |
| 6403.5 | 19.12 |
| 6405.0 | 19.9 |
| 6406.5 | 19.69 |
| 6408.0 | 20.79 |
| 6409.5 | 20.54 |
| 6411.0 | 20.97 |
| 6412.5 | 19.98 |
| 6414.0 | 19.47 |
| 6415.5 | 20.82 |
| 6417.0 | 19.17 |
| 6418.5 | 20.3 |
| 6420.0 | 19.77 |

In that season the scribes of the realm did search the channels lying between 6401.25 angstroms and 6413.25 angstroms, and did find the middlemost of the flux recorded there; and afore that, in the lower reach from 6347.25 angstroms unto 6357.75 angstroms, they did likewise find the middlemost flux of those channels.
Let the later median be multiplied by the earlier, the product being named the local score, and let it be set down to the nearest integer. 388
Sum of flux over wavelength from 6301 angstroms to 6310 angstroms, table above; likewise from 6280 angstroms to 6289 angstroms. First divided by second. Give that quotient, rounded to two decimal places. 0.96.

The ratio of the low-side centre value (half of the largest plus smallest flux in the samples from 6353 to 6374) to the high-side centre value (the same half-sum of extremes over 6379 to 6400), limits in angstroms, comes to 0.978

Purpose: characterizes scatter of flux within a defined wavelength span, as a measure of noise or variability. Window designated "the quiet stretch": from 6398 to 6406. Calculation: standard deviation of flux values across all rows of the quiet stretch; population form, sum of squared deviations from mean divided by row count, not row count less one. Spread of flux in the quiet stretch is 0.36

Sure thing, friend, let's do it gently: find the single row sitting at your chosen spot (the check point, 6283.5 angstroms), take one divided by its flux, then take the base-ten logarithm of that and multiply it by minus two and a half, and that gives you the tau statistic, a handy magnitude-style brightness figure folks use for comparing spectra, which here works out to 3.27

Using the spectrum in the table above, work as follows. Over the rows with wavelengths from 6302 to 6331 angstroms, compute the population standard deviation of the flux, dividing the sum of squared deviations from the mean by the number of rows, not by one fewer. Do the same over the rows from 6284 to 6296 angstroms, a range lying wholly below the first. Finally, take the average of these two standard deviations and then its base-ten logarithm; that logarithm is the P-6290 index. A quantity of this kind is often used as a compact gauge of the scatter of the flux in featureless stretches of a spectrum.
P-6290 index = -0.39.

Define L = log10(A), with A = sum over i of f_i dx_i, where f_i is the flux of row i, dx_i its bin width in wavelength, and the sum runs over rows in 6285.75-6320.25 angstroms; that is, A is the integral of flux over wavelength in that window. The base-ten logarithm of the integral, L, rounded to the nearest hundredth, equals 2.82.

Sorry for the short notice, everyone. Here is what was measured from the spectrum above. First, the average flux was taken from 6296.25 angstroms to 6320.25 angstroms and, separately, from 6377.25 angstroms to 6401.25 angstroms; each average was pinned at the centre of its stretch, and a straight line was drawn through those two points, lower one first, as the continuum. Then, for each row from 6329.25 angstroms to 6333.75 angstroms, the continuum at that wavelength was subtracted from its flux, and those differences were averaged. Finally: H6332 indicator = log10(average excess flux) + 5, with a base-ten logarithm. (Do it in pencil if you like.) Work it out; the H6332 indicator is 4.2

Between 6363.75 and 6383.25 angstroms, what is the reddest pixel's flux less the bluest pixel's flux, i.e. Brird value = 1.0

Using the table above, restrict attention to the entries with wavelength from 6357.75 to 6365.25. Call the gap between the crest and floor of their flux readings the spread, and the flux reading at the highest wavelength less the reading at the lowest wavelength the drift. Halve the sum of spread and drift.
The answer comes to 0.29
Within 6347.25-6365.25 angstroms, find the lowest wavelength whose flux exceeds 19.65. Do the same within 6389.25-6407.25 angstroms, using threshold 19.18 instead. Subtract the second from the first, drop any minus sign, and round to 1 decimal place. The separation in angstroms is 40.5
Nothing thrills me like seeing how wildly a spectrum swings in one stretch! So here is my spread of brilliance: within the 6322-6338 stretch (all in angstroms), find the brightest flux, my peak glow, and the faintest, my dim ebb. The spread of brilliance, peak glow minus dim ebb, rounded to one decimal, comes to 1.2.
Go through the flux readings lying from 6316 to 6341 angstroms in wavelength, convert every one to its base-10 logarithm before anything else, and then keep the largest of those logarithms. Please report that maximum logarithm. 1.30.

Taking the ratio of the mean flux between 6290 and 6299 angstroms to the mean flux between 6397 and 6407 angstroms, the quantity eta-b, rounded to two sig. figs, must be 0.98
